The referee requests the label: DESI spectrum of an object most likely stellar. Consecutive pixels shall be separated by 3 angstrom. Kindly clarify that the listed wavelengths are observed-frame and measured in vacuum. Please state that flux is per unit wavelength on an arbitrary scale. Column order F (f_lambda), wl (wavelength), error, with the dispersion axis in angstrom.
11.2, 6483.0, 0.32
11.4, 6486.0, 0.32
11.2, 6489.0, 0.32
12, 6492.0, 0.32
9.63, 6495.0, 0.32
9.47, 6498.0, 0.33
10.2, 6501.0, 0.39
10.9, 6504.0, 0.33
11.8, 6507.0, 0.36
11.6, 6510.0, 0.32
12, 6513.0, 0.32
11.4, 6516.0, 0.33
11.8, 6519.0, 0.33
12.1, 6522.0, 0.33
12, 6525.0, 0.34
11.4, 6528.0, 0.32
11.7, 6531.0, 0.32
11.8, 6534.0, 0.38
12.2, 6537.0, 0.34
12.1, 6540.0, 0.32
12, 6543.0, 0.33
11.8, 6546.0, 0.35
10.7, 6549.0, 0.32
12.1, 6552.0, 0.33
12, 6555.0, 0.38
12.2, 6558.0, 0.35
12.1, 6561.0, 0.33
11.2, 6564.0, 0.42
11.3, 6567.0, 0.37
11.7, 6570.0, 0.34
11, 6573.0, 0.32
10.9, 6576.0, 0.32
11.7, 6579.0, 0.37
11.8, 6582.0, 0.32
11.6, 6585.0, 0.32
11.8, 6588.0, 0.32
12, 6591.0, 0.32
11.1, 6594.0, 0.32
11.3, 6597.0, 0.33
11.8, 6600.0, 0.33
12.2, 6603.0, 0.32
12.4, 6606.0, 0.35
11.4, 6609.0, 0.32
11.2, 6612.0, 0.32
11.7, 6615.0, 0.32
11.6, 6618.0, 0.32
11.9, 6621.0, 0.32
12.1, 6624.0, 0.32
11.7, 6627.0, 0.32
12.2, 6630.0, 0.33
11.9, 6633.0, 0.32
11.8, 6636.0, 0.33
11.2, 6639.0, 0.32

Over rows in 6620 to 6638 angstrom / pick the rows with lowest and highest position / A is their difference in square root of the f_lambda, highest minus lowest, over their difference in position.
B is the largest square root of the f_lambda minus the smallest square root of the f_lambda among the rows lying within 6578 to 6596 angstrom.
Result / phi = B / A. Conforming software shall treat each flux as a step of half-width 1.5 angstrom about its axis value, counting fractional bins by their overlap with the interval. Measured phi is -137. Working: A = -0.001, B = 0.132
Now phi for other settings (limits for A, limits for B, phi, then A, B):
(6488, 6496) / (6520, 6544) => -3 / -0.041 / 0.116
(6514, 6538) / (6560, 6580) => 32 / 0.006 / 0.177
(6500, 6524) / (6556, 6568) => 11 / 0.014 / 0.146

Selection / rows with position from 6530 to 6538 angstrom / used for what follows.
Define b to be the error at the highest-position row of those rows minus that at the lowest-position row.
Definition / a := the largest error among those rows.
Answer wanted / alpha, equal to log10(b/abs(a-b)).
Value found -1.3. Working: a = 0.38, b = 0.020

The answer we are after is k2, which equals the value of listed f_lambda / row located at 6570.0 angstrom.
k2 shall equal 11.7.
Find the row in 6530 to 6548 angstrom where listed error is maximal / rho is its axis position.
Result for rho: 6534.0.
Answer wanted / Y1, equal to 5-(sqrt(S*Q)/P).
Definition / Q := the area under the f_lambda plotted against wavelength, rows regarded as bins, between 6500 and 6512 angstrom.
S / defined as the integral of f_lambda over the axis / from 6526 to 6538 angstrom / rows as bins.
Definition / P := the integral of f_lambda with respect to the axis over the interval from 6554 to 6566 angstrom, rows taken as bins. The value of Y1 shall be 4.03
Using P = 142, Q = 134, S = 141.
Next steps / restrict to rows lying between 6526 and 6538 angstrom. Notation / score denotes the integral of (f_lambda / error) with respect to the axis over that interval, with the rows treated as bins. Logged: 417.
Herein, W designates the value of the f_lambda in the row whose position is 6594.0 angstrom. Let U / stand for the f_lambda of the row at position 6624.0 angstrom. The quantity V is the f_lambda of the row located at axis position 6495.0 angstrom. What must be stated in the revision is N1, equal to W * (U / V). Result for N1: 13.9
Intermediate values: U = 12.1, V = 9.63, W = 11.1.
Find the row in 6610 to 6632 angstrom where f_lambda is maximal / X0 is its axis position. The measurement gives 6630.0 angstrom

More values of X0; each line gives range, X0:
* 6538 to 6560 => 6558.0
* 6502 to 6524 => 6522.0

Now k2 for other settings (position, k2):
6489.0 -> 11.2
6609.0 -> 11.4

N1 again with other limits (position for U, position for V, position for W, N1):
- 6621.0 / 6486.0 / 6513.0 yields 12.5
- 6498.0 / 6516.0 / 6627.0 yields 9.7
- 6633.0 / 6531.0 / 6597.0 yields 11.5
